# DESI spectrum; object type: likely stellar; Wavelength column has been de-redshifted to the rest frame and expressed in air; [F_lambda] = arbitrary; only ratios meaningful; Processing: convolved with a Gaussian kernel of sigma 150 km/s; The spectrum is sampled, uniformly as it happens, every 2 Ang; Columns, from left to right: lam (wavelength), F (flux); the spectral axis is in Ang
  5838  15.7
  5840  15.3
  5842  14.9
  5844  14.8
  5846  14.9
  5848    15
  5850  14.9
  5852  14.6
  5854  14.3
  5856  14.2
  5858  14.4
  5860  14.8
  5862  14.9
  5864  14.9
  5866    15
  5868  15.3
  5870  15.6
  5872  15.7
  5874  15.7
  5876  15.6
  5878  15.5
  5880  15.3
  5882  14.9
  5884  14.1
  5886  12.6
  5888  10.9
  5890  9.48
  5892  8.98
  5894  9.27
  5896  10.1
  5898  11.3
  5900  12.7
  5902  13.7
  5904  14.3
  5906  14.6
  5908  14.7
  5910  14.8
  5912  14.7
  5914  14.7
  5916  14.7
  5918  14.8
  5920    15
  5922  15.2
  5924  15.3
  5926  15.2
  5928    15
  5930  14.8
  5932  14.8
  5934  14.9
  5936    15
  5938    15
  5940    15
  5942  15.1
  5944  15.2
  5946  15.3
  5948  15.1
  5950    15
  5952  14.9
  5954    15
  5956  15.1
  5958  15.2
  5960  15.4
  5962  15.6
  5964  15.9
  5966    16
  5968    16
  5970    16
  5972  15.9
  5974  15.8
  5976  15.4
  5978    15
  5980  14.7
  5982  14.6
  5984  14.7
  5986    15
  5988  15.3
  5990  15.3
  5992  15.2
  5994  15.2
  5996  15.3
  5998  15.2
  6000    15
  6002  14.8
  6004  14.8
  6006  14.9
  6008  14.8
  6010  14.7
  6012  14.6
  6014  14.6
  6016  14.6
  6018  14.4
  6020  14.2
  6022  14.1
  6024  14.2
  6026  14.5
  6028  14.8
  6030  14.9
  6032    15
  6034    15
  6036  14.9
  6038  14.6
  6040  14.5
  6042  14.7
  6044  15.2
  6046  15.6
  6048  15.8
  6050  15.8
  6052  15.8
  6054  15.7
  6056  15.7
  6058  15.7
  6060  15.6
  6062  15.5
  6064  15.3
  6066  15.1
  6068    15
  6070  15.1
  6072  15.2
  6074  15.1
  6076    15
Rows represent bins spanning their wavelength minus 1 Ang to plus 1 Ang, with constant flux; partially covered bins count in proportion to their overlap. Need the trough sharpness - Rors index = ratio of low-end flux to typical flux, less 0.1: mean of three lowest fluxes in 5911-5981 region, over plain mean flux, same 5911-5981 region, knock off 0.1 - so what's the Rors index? 0.868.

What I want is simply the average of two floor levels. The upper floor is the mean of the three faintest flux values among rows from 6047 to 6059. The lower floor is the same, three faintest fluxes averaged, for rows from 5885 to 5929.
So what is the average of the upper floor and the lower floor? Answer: 12.5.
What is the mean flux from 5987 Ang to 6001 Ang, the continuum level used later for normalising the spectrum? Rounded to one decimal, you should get 15.2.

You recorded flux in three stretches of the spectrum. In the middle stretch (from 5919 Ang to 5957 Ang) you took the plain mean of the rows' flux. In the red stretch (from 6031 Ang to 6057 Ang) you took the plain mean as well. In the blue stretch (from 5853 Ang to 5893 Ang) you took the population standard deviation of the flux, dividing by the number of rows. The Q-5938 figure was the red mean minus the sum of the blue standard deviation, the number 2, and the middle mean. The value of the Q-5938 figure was -3.8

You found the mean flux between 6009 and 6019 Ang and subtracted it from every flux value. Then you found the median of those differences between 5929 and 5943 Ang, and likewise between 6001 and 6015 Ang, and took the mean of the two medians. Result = 0.32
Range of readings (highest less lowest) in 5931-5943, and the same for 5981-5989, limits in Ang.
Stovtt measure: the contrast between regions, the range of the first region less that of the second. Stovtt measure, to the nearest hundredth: -0.40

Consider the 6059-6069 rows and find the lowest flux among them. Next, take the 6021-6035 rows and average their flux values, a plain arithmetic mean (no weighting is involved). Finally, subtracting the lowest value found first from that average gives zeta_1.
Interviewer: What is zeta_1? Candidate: -0.36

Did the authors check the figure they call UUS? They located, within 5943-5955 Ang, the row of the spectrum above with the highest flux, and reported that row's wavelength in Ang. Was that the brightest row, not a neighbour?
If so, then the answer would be 5946 Ang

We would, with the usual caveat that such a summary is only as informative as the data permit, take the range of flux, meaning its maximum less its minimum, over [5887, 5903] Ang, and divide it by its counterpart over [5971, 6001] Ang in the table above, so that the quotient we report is 3.6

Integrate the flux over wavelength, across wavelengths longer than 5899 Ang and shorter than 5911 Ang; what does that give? 170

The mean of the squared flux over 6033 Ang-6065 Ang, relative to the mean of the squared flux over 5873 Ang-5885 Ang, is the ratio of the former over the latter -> 1.0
